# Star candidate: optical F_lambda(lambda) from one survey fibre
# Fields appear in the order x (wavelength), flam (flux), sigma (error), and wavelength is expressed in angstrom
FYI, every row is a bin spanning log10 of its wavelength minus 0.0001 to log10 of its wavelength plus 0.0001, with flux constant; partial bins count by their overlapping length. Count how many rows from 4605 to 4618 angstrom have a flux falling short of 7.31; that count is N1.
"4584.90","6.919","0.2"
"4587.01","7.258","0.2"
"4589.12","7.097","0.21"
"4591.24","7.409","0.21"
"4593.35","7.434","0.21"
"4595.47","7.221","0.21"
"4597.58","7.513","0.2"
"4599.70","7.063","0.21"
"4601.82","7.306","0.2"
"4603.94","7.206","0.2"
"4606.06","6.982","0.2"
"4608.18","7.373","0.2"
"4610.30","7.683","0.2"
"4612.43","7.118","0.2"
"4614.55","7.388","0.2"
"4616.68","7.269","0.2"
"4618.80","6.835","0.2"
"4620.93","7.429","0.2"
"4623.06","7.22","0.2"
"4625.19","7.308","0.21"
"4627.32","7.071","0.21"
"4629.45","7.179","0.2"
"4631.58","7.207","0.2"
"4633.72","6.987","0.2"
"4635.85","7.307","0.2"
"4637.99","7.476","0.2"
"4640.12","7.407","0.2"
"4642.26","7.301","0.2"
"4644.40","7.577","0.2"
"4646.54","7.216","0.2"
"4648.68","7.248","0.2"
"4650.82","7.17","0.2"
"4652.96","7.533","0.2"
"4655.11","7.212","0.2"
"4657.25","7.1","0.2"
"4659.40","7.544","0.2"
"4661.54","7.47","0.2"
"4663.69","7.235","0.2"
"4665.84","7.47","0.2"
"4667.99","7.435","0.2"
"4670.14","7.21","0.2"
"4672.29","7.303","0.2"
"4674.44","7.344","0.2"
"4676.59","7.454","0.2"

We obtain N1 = 3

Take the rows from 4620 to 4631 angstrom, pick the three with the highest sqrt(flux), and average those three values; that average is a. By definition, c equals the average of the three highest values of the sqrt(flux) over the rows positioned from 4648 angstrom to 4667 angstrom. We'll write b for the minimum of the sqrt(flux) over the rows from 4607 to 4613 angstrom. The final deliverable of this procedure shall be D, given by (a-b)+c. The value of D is 2.78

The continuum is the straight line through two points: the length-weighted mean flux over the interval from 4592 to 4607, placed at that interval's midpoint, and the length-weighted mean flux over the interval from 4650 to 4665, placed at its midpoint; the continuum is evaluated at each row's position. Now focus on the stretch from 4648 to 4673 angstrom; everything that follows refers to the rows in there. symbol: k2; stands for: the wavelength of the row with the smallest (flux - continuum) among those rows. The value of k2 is 4657.25 angstrom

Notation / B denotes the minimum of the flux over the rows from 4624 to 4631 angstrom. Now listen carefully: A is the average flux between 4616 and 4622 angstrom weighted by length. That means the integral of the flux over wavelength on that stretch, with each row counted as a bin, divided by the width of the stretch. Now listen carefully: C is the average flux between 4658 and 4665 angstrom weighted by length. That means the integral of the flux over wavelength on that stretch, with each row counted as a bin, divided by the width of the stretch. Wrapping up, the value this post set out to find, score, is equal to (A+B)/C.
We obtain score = 1.925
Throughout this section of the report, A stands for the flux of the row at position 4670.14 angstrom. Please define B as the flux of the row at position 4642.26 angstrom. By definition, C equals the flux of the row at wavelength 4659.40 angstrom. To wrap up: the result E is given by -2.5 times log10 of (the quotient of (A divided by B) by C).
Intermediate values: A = 7.21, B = 7.301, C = 7.544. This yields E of 2.21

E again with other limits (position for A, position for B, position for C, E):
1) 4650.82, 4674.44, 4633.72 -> 2.14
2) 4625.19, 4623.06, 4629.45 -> 2.13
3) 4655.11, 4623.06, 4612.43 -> 2.13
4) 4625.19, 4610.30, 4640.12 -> 2.23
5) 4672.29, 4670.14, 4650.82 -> 2.12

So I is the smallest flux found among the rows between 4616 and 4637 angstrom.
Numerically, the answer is 6.835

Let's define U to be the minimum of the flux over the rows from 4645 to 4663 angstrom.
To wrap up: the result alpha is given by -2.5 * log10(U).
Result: -2.13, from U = 7.1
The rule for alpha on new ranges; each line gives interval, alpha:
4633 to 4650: -2.11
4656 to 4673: -2.13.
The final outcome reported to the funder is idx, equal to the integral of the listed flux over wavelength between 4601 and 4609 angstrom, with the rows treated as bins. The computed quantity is 57.7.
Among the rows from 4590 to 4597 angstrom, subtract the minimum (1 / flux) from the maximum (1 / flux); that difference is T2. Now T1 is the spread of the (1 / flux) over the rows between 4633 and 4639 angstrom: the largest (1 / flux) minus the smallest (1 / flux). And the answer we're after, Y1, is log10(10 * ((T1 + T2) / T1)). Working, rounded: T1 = 0.0094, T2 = 0.004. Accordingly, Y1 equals 1.15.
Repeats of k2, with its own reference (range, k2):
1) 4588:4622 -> 4618.80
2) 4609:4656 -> 4618.80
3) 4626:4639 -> 4633.72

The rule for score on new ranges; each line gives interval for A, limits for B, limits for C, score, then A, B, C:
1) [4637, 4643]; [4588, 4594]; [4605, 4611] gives 1.978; 7.40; 7.097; 7.33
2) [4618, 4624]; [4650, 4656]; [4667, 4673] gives 1.960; 7.17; 7.17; 7.32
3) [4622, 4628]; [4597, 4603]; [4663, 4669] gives 1.932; 7.21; 7.063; 7.39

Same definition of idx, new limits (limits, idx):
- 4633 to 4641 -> 58.5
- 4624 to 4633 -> 64.6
